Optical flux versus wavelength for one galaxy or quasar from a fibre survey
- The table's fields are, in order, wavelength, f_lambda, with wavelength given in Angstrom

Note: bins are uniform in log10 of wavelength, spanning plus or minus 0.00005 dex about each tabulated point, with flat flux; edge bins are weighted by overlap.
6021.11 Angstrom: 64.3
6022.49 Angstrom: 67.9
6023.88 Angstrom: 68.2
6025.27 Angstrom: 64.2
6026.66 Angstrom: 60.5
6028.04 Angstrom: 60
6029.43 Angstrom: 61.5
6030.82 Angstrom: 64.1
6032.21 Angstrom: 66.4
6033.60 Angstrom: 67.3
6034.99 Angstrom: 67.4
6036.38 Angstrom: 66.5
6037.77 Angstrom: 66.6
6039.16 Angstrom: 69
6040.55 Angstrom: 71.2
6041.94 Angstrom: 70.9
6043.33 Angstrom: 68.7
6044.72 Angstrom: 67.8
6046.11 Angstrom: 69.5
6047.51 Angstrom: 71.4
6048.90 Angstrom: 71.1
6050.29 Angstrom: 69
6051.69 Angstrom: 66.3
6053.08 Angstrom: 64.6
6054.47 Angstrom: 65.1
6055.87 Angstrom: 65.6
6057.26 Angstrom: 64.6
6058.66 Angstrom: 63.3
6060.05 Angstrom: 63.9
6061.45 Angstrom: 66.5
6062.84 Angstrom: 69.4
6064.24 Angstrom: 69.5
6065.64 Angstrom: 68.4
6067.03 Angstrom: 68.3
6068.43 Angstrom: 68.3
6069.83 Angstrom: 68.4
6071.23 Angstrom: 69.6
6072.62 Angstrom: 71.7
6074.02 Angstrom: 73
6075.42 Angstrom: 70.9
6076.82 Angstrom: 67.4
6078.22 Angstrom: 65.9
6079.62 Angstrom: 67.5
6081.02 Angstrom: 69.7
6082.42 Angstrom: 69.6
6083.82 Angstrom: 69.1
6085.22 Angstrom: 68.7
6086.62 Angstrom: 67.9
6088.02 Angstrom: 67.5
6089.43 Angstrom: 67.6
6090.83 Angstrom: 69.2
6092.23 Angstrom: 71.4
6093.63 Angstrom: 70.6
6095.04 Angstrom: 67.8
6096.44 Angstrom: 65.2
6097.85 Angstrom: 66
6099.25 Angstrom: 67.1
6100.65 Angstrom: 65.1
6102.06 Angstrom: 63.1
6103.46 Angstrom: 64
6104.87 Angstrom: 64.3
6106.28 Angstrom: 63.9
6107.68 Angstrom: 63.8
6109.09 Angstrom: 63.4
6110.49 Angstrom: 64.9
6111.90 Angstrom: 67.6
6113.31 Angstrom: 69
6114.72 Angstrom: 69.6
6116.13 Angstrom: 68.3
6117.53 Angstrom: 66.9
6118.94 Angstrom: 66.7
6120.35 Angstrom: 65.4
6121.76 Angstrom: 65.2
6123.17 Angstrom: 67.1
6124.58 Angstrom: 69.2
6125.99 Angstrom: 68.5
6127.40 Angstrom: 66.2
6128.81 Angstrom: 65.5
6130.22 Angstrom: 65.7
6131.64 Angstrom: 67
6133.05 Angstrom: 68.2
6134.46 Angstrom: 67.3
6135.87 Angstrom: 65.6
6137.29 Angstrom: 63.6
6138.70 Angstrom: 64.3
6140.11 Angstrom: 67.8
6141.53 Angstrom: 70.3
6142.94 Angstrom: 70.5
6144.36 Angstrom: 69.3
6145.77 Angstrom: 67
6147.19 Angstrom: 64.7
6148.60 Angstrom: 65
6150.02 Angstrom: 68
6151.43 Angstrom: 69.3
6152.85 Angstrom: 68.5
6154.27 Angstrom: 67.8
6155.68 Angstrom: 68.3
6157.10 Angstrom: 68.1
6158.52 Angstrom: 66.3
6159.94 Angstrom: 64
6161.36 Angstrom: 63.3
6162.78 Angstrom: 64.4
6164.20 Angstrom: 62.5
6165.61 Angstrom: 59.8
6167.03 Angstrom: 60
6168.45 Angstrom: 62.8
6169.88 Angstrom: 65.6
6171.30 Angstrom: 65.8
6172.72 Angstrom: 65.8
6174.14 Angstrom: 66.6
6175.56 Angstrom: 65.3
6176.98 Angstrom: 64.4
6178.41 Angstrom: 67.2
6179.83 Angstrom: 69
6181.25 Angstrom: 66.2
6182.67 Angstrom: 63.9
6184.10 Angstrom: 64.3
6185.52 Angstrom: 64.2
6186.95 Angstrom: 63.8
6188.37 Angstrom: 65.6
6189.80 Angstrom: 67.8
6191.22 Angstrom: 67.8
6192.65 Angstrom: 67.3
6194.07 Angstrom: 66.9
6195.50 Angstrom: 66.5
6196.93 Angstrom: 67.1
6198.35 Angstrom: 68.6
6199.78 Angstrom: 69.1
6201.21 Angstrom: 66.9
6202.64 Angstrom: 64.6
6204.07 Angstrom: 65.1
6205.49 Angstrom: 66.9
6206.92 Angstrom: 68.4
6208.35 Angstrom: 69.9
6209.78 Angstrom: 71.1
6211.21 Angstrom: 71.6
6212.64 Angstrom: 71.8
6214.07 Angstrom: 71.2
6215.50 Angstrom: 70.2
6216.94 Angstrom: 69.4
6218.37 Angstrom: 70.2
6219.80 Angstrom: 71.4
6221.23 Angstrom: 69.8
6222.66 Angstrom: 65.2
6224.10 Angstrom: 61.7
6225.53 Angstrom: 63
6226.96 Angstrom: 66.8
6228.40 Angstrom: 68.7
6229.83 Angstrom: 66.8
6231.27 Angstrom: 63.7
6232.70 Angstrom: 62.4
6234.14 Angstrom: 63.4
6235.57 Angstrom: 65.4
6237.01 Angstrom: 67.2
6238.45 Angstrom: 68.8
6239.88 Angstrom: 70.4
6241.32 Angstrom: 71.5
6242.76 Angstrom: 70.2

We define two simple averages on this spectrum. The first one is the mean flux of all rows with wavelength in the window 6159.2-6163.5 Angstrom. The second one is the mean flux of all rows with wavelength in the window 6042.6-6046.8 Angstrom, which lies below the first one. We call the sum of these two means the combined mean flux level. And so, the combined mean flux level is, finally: 132.6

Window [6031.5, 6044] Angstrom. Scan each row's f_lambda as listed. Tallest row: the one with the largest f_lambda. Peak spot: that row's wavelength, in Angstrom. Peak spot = 6040.55 Angstrom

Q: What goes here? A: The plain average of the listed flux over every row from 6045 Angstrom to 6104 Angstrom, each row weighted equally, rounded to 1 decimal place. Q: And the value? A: 67.8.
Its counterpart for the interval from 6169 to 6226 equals 67.2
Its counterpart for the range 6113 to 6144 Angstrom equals 67.2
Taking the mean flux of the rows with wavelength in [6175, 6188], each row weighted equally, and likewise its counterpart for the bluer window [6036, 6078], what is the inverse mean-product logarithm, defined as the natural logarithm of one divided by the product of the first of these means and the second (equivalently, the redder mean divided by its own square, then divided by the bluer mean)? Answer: -8.403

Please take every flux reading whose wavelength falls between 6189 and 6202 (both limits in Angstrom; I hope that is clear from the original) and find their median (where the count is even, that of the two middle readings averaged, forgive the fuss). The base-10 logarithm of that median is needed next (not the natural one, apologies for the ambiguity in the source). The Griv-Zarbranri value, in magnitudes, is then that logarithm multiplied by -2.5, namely -4.57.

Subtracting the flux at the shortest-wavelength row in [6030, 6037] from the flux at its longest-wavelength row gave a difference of 2.4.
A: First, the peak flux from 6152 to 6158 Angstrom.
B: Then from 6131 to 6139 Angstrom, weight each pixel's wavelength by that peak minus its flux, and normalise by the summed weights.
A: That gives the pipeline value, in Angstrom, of 6136.5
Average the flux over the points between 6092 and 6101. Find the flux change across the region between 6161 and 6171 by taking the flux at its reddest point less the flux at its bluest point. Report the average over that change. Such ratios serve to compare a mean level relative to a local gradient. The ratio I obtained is 29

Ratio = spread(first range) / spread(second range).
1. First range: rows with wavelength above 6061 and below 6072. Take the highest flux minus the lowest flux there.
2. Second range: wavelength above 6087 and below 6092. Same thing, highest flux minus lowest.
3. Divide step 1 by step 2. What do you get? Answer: 1.8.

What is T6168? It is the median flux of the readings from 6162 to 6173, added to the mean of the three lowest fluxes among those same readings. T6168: 124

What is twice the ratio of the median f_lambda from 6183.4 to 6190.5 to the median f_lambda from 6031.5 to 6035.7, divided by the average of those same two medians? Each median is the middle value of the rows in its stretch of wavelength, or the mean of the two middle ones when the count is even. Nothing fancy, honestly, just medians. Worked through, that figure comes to 0.0290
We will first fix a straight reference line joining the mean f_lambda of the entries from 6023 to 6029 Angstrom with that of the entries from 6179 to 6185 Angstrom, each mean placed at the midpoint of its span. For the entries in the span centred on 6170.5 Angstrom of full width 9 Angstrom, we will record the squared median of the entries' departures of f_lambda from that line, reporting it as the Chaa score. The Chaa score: 0.0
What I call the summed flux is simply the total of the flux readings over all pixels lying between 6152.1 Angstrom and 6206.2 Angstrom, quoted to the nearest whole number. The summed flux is 2498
